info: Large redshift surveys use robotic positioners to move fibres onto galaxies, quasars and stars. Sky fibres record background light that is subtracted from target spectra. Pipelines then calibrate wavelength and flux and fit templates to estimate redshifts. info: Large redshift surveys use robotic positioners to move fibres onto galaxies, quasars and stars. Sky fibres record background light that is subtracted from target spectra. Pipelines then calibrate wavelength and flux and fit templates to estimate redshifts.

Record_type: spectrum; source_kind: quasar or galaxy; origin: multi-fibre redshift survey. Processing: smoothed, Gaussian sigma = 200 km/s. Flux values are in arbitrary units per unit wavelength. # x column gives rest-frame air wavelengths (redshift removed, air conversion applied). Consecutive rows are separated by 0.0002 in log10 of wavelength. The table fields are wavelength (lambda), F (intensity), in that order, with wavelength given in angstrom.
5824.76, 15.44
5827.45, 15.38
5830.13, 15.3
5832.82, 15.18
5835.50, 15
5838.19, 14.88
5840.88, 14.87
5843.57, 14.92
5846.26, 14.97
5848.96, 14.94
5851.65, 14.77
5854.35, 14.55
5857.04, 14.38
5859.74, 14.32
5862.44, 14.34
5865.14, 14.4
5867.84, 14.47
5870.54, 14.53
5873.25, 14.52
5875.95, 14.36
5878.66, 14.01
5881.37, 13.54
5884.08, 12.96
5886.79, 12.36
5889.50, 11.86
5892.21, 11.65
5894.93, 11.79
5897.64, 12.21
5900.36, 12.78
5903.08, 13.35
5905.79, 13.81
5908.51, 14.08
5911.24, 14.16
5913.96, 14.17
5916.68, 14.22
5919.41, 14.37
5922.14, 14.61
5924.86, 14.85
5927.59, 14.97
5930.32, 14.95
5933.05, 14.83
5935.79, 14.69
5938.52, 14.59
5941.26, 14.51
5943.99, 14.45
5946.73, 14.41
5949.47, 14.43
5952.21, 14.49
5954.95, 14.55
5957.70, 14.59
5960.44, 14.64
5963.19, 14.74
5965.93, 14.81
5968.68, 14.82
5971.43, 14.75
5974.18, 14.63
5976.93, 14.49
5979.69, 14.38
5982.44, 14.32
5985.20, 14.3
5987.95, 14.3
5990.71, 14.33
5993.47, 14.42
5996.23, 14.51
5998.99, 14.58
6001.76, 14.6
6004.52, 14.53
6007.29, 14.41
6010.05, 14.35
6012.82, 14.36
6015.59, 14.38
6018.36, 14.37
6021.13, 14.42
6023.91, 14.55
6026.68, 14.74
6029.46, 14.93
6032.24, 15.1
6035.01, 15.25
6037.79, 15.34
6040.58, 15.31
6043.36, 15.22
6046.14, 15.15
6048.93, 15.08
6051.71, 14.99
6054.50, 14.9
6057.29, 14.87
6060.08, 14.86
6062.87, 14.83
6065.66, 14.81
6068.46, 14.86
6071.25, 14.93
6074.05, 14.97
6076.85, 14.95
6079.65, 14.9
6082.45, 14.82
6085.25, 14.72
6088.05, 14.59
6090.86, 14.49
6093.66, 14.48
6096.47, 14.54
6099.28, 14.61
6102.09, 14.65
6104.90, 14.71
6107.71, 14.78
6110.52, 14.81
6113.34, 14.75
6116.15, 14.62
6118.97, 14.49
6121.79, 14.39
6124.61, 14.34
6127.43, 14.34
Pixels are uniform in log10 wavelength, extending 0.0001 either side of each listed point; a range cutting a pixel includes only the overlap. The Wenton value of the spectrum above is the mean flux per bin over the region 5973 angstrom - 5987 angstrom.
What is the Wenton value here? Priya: 14.4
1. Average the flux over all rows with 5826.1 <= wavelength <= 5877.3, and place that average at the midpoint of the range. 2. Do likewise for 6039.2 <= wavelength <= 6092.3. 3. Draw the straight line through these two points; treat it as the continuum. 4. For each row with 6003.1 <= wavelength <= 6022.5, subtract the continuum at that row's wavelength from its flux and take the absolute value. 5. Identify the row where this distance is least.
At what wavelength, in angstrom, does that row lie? 6004.52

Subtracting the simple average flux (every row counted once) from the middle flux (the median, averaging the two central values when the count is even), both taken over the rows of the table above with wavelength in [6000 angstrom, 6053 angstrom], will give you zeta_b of -0.05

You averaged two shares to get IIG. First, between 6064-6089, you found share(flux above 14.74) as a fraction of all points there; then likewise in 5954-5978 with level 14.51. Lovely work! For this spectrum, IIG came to 0.8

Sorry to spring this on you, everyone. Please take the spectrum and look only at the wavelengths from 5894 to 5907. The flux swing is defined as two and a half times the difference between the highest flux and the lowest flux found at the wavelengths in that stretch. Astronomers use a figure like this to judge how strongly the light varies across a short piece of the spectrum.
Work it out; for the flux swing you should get 5.05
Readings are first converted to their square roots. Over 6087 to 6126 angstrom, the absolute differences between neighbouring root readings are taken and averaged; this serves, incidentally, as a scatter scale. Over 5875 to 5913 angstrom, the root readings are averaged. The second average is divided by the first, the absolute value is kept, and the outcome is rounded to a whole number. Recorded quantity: 394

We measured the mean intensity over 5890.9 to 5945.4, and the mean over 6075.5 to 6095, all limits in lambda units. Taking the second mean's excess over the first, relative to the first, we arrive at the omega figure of 0.054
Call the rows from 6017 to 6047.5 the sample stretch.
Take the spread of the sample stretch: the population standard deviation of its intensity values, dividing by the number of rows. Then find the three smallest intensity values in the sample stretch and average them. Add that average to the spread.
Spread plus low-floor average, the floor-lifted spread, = 14.8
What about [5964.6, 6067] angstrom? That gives 14.6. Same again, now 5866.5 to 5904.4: 12.8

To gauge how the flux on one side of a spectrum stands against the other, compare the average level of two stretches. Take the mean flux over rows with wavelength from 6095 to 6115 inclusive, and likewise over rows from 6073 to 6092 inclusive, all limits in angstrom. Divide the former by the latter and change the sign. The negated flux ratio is -0.99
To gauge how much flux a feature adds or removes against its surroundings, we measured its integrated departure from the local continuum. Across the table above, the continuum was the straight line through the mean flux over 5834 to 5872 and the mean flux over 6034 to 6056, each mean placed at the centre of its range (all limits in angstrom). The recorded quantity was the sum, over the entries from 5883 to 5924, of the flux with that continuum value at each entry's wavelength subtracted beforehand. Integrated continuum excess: -24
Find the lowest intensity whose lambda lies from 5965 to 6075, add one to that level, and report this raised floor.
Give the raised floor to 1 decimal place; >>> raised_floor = 15.3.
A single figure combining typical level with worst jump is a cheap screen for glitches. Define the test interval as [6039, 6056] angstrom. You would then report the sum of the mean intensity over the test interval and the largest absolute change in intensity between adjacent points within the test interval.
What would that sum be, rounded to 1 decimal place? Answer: 15.2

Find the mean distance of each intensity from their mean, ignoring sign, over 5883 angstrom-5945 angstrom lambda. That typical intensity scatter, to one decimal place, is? 1.0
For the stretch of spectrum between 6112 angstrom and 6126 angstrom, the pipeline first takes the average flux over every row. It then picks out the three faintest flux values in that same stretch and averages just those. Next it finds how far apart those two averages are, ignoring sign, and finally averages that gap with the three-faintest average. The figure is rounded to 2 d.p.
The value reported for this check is 7.26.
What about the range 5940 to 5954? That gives 7.23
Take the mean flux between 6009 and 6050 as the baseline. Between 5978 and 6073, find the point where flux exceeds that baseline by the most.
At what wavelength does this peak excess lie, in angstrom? 6037.79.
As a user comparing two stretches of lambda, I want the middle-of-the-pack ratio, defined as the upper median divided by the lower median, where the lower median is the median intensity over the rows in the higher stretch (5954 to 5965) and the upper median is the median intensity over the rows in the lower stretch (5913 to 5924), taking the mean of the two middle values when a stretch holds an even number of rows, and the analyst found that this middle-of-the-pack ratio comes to 0.98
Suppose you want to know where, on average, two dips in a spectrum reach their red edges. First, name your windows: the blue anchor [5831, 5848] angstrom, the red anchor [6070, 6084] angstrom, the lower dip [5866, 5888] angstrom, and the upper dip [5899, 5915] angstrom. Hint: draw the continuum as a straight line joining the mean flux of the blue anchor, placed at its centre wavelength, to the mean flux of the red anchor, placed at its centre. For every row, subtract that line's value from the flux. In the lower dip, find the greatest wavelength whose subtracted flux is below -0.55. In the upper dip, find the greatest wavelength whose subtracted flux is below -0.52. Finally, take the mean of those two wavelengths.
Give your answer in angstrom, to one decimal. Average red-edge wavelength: 5900.4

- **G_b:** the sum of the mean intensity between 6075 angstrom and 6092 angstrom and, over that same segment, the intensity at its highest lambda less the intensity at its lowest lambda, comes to 14.3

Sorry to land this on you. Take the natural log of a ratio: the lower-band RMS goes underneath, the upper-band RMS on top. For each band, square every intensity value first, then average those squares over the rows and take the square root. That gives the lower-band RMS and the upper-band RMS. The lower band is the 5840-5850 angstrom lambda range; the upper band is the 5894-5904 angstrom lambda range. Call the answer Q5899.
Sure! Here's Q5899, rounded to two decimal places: -0.17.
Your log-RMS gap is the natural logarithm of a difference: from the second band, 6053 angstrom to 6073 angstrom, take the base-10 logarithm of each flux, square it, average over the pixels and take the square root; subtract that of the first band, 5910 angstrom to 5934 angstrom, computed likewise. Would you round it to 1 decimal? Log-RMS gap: -4.7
